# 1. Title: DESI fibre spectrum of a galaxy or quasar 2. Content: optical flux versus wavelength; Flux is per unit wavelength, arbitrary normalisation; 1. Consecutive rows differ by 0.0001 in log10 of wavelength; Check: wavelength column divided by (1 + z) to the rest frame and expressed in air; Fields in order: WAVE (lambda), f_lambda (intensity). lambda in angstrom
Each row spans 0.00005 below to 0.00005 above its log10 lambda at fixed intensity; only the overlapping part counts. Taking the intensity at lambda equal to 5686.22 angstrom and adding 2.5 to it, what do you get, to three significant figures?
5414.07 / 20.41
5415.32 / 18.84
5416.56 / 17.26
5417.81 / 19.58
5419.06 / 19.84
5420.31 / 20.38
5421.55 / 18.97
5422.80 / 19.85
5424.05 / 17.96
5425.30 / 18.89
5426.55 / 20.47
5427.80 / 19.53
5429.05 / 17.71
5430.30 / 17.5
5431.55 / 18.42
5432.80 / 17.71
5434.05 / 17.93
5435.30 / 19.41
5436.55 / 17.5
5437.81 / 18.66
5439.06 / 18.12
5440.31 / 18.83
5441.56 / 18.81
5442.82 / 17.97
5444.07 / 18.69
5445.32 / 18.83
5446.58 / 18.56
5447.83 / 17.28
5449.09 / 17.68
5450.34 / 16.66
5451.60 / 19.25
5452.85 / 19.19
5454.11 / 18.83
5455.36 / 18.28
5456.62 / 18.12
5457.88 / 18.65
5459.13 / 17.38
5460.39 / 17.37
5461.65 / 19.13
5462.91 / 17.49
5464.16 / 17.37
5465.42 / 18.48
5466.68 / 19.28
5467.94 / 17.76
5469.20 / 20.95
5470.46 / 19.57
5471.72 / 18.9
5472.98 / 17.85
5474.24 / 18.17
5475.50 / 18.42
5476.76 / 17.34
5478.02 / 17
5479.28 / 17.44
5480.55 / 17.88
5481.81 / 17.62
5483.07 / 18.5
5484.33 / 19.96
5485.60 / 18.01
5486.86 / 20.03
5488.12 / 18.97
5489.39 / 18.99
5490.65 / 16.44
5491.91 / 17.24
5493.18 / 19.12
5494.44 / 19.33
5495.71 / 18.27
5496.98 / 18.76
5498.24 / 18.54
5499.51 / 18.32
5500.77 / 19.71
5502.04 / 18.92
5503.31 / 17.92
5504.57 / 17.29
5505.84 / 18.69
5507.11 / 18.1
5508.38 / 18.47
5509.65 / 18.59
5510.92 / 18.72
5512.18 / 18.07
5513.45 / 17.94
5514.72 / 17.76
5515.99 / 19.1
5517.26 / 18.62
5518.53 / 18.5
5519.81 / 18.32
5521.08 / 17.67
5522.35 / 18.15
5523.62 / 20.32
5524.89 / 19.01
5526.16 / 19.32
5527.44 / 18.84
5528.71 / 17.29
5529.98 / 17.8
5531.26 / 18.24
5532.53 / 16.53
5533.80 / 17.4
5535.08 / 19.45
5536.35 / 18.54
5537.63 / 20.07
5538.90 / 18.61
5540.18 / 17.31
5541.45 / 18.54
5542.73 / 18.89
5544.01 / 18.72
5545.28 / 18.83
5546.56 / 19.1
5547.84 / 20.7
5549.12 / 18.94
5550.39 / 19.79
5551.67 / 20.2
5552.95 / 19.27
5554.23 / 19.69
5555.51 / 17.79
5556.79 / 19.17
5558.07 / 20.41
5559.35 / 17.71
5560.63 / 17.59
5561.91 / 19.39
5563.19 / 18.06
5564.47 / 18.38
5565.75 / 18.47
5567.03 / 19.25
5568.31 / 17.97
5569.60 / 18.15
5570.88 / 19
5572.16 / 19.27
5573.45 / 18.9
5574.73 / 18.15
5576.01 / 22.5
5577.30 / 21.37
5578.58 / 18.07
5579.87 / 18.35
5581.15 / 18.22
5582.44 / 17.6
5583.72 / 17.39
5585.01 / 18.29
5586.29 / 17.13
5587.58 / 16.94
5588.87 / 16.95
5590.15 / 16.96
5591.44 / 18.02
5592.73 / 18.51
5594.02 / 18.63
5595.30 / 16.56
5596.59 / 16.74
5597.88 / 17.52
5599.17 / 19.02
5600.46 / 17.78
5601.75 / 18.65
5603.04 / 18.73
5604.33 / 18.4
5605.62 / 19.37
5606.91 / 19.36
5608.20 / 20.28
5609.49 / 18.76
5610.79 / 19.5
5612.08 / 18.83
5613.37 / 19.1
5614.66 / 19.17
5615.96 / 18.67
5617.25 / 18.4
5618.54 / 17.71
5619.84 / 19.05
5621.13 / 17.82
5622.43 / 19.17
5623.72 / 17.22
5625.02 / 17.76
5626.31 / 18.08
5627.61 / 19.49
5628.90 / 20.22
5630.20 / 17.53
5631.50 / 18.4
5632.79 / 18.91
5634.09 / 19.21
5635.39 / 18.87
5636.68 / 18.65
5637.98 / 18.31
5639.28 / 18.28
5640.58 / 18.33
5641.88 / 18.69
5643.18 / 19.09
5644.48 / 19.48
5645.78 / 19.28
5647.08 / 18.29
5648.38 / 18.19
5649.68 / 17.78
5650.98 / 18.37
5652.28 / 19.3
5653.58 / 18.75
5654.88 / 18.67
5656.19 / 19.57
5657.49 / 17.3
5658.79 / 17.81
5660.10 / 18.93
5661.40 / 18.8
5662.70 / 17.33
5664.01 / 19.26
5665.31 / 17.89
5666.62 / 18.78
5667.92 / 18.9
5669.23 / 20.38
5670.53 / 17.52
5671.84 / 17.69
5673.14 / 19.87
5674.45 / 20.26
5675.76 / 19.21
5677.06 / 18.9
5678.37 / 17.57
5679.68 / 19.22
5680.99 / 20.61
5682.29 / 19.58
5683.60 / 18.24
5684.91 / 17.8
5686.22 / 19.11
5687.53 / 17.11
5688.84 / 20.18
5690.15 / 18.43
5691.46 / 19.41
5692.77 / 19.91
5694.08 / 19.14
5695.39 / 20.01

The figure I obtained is 21.6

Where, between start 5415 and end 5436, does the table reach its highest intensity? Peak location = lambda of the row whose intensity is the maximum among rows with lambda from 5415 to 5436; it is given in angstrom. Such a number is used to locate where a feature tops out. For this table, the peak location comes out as 5426.55 angstrom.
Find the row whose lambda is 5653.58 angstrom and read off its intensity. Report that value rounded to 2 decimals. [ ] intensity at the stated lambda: 18.75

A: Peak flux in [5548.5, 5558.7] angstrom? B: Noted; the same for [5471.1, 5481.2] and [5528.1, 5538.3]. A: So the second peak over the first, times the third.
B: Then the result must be 18.6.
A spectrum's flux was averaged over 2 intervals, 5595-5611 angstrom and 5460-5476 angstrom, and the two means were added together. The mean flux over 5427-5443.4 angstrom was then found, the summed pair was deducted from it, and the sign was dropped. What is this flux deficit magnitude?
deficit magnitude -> 18.7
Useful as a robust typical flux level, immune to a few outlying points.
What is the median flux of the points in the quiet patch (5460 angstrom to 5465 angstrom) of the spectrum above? 17.4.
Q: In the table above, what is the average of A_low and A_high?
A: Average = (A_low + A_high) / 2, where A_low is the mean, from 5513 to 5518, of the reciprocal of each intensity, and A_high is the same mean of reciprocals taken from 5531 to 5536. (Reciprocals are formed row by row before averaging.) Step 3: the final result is 0.0553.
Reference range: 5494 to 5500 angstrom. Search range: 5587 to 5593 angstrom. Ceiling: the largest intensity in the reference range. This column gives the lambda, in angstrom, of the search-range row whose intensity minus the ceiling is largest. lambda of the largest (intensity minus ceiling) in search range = 5592.73 angstrom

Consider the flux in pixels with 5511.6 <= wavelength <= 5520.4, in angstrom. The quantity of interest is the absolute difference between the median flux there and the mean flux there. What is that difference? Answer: 0.0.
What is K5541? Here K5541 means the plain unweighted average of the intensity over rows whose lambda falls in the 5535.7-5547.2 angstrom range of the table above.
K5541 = 18.7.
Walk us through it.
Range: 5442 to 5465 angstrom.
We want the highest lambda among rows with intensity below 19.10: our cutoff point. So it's 5464.16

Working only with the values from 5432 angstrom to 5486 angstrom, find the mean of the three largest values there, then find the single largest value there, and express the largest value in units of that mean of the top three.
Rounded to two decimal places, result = 1.04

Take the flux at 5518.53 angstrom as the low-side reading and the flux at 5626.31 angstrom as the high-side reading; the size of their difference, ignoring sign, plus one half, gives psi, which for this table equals 0.9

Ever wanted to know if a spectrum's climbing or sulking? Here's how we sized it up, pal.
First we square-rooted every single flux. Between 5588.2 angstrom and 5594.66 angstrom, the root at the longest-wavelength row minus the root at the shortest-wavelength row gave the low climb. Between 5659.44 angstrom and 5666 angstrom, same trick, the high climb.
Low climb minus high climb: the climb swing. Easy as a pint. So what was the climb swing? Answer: 0.32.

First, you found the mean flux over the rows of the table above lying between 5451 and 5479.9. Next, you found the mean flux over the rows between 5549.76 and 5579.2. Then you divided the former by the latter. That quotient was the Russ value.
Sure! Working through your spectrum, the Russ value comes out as 0.96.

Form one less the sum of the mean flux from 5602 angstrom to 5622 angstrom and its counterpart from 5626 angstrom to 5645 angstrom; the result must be -36.6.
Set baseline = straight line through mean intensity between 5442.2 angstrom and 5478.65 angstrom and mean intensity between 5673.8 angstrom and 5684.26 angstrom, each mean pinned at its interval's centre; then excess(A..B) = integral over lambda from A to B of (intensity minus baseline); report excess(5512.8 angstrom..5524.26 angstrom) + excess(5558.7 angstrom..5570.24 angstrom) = -5.1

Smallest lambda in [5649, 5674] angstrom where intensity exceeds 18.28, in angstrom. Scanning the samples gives 5650.98 angstrom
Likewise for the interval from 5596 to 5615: 5599.17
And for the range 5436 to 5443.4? 5437.81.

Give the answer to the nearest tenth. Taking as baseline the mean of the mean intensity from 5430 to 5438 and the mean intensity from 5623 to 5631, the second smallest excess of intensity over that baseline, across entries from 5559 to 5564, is -0.6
